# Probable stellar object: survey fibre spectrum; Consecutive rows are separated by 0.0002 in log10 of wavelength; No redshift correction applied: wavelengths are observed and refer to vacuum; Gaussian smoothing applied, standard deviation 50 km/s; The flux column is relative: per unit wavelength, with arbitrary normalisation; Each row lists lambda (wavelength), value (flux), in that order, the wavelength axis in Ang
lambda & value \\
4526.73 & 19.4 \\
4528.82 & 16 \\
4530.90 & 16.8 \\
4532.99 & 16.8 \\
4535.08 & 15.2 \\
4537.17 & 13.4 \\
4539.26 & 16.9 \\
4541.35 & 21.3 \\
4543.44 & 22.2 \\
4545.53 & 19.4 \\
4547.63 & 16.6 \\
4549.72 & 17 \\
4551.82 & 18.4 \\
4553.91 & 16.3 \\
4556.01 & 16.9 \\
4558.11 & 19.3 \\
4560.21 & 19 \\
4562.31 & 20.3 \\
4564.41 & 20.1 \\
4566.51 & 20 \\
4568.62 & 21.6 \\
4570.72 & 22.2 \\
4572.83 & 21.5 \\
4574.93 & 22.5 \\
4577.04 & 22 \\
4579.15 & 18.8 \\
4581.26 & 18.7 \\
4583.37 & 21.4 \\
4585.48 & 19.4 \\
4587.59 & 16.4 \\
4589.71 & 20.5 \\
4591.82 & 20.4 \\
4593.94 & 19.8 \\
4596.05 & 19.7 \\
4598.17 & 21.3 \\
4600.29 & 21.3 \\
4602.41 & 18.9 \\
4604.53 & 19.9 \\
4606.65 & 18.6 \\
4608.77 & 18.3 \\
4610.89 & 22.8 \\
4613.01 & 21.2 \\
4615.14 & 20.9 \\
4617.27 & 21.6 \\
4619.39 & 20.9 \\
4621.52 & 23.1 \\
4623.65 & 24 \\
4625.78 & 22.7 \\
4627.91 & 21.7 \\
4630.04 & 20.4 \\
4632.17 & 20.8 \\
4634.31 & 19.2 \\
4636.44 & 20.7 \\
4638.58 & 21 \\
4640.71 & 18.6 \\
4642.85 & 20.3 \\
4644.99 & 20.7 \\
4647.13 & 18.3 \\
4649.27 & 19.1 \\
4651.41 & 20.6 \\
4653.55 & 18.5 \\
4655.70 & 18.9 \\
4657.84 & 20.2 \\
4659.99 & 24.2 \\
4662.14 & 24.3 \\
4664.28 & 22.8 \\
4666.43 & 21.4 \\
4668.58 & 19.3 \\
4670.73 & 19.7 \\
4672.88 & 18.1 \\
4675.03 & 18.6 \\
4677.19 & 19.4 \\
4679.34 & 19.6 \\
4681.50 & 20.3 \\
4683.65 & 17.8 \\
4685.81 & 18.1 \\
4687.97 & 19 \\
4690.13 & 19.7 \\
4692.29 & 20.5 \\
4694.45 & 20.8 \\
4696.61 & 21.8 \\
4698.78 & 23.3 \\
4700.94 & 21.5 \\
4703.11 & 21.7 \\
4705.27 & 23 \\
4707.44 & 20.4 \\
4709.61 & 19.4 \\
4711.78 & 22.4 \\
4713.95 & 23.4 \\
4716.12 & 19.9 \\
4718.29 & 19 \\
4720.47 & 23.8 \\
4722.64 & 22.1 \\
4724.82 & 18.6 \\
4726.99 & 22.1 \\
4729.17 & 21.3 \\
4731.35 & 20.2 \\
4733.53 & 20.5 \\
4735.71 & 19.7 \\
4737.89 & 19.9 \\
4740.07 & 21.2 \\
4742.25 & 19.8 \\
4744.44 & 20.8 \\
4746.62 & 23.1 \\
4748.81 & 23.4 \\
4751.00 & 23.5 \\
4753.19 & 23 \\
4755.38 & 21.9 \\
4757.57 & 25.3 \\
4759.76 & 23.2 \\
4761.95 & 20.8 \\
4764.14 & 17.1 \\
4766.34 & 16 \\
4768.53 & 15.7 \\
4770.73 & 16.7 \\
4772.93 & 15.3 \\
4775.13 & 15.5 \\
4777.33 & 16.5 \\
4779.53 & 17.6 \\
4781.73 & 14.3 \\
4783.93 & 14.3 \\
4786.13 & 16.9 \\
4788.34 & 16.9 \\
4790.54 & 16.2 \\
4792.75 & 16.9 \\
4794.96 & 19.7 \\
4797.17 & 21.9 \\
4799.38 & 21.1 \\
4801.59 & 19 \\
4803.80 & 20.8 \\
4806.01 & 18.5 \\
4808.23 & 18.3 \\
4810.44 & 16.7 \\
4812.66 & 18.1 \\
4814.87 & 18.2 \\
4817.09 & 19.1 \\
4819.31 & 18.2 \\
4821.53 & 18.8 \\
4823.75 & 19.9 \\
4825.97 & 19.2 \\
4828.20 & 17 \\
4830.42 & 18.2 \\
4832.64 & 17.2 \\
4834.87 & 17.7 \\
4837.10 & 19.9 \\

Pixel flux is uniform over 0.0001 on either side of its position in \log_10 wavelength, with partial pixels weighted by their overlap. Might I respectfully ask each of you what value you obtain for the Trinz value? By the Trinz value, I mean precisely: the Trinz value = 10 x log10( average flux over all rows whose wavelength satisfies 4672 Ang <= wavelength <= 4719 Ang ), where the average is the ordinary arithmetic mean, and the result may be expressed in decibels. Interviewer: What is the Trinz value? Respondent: 13.1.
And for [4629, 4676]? 13.1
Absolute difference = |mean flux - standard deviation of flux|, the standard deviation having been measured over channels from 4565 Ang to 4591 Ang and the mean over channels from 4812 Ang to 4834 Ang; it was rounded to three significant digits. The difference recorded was 16.6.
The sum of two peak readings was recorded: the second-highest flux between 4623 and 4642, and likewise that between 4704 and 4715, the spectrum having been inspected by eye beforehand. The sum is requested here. 45.7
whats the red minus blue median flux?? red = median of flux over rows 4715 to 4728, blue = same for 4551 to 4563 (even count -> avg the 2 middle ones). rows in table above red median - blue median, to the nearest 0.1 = 2.3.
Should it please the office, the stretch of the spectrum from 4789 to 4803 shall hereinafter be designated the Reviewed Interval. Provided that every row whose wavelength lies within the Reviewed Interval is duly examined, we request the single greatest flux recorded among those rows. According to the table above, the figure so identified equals 21.9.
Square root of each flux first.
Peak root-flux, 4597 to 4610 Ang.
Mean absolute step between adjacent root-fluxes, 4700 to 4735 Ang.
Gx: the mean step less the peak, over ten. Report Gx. -0.440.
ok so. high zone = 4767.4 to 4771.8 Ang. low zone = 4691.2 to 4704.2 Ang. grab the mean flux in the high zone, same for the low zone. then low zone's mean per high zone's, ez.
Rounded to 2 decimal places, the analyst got 1.33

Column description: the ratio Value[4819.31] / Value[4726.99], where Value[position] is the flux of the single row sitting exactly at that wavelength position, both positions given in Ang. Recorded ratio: 0.82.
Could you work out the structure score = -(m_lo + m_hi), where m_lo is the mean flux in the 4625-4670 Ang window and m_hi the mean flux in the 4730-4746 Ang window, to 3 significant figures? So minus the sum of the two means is -41.0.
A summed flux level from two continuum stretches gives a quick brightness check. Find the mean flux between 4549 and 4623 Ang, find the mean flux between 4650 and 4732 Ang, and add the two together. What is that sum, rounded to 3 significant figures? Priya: 40.7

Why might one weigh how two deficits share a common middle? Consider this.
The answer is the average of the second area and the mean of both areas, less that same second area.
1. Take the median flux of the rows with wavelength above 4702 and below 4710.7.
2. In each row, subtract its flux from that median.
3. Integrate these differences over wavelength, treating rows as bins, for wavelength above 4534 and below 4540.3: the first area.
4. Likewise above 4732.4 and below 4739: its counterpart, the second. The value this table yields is 8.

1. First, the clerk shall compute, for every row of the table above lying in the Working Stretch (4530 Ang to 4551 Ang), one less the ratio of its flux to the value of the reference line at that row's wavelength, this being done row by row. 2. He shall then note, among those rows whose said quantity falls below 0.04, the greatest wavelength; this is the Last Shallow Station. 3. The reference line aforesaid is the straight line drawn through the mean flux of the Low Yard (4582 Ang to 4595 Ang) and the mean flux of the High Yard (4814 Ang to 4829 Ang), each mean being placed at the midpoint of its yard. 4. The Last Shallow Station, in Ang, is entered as 4545.53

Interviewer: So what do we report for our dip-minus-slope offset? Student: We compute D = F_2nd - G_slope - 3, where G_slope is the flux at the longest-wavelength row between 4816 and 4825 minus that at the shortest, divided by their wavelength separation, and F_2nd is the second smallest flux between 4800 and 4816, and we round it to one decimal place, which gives 15.0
